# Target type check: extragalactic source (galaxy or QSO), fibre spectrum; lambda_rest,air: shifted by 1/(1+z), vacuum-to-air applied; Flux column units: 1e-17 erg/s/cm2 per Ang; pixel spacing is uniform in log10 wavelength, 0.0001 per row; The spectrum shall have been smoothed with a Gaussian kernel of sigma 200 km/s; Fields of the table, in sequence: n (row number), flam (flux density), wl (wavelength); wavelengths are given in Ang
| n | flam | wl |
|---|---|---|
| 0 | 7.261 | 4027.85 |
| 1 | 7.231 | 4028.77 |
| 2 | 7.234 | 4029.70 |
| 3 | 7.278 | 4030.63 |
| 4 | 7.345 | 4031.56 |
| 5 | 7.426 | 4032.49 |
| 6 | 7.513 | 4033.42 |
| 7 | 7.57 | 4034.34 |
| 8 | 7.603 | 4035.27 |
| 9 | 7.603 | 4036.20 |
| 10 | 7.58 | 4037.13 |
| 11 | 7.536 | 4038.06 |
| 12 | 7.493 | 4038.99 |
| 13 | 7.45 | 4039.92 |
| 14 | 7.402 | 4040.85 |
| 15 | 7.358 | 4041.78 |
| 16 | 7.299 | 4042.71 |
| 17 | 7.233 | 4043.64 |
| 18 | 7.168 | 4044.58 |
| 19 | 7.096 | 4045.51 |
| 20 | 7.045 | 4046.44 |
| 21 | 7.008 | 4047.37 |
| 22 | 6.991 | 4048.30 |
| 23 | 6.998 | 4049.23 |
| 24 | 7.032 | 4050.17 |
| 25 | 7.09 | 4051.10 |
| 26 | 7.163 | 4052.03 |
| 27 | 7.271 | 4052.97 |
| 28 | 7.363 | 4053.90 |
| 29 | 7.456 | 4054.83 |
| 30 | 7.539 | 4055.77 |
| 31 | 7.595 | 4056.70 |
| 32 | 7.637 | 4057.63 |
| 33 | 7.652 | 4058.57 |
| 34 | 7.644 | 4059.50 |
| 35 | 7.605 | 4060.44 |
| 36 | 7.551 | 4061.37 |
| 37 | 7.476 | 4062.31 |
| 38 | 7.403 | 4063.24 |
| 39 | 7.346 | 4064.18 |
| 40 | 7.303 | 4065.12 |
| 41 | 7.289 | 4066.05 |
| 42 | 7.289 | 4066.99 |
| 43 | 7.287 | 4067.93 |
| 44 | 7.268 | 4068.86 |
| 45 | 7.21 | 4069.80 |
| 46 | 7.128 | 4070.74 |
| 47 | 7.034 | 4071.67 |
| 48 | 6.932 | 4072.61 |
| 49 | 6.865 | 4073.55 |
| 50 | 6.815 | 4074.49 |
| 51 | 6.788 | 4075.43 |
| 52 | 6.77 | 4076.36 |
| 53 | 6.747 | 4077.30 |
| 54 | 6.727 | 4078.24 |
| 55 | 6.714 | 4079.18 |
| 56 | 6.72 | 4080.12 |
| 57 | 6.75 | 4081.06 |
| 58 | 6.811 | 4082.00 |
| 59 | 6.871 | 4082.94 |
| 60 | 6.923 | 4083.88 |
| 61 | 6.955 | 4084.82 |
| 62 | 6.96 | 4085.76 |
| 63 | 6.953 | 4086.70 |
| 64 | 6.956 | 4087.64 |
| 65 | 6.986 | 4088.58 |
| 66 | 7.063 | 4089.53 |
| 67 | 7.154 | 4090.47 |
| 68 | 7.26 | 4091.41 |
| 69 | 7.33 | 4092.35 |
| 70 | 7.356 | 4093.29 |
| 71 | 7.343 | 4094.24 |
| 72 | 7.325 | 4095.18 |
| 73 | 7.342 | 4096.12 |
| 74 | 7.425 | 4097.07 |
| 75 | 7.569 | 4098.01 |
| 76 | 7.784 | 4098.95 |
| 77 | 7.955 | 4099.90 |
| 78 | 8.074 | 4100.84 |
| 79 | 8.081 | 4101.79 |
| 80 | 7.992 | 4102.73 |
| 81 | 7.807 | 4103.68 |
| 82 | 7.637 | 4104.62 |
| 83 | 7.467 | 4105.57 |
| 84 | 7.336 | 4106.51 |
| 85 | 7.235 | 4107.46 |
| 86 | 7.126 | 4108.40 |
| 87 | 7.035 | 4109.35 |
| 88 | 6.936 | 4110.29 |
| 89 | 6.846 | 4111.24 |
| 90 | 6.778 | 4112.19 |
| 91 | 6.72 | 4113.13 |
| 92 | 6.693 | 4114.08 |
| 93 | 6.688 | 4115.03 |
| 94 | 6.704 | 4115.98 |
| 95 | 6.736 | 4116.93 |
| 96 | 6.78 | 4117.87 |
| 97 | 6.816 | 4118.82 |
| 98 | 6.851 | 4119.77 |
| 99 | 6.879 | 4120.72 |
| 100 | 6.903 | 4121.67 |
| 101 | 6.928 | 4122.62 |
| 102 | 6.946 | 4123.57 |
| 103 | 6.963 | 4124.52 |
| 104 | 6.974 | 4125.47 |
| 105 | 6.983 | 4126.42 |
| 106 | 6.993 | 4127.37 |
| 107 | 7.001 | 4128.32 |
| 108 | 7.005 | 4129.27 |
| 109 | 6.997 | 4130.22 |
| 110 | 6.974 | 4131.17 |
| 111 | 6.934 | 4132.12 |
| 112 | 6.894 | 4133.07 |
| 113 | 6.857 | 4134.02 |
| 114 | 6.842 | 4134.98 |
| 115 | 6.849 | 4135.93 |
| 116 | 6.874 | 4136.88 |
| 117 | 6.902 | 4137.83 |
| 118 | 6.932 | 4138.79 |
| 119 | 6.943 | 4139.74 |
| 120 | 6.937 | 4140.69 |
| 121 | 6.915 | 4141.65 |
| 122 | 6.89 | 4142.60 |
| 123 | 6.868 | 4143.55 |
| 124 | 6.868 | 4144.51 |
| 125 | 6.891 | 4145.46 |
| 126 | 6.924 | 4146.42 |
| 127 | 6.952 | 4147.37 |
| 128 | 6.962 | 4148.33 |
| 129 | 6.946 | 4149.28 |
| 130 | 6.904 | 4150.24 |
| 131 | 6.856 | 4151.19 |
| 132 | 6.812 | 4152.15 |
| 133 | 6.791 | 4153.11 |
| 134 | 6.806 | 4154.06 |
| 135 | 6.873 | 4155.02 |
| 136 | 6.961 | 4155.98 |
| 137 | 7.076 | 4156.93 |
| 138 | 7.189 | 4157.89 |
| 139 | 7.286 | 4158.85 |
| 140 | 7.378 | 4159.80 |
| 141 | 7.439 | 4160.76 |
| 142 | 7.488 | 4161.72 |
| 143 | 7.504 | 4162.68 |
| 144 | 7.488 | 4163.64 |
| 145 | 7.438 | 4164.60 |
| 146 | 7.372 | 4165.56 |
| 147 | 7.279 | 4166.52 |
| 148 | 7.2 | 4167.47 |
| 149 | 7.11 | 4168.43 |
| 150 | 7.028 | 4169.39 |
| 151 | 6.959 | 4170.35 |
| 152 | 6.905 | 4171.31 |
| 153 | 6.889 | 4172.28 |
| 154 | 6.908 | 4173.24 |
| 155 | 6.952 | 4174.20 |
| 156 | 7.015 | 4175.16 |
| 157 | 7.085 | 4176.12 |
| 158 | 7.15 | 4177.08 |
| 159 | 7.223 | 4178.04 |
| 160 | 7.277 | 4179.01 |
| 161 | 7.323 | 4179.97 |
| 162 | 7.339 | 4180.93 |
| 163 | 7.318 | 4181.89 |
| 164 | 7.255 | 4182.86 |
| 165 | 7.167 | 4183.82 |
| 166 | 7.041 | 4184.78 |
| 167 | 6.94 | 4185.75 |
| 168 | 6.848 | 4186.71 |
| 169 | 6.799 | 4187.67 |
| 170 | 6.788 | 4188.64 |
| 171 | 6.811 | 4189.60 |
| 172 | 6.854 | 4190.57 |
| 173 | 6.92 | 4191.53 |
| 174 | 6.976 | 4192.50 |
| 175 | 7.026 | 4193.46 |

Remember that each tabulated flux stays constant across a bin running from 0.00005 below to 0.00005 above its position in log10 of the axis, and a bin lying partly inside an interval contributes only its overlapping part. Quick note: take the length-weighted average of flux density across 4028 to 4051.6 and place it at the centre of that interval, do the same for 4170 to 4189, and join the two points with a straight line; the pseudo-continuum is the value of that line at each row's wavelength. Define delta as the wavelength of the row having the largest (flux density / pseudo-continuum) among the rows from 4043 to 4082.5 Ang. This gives 4058.57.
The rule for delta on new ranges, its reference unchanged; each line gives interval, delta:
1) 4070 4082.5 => 4070.74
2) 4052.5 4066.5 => 4058.57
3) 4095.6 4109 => 4101.79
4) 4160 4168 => 4162.68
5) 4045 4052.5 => 4052.03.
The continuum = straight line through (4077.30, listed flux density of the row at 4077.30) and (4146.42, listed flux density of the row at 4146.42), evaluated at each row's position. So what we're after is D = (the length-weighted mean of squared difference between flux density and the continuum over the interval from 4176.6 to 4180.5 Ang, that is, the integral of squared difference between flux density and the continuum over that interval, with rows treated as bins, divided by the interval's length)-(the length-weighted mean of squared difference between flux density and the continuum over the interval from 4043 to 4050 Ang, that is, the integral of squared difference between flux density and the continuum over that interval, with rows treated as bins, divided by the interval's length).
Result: -0.12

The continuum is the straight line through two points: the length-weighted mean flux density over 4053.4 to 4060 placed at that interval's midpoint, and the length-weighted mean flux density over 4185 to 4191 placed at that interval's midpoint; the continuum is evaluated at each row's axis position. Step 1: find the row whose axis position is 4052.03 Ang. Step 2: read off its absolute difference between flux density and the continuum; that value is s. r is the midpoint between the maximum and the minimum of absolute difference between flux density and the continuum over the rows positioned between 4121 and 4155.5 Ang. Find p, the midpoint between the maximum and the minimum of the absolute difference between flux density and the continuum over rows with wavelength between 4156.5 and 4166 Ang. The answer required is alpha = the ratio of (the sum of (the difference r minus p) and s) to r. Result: 1.6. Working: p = 0.293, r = 0.199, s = 0.42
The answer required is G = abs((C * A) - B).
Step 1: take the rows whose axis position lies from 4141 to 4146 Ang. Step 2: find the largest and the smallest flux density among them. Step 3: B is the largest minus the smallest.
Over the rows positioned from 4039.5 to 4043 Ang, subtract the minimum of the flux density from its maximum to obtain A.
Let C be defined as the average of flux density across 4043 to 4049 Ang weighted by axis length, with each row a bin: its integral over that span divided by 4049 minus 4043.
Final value 1.02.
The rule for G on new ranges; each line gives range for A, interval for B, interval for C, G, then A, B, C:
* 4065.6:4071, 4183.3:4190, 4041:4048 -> 0.78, 0.16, 0.38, 7.18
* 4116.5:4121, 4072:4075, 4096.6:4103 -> 1.00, 0.14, 0.12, 7.84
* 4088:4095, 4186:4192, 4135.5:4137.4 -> 2.41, 0.37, 0.13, 6.88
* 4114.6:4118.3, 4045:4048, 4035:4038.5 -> 0.61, 0.09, 0.09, 7.58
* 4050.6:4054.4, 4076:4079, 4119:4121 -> 1.83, 0.27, 0.04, 6.85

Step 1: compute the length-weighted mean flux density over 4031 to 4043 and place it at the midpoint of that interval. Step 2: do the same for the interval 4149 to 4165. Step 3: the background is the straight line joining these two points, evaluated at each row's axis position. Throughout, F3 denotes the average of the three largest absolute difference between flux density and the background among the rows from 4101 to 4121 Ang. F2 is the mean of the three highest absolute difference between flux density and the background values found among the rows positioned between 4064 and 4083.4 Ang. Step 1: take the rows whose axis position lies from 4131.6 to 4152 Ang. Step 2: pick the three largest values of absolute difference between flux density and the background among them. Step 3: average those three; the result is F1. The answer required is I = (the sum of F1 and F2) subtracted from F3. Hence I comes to -0.29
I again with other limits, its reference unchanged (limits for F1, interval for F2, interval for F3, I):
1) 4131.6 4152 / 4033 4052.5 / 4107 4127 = -0.23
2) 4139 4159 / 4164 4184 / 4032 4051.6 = -0.18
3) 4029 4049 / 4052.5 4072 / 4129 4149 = -0.37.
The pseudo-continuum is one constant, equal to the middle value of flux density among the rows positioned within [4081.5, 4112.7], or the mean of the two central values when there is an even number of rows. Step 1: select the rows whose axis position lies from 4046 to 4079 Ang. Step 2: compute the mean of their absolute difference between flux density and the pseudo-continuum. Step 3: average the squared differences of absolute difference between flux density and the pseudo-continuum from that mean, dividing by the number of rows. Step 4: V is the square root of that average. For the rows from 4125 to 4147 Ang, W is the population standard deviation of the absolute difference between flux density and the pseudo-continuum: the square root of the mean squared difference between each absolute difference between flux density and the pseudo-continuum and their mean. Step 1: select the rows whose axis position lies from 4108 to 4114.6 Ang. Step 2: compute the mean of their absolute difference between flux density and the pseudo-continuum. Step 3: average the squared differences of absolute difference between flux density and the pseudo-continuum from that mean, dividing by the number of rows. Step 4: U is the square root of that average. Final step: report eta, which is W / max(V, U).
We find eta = 0.3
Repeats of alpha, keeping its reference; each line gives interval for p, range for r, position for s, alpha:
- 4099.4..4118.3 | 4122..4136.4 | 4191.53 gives -0.4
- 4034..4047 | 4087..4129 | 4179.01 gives 1.2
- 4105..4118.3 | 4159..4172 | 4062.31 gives 0.1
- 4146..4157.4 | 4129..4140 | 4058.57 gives 0.8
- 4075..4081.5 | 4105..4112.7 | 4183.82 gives -0.5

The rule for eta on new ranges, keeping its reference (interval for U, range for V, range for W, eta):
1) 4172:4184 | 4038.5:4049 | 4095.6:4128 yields 1.6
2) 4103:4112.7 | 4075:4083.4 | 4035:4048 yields 0.6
